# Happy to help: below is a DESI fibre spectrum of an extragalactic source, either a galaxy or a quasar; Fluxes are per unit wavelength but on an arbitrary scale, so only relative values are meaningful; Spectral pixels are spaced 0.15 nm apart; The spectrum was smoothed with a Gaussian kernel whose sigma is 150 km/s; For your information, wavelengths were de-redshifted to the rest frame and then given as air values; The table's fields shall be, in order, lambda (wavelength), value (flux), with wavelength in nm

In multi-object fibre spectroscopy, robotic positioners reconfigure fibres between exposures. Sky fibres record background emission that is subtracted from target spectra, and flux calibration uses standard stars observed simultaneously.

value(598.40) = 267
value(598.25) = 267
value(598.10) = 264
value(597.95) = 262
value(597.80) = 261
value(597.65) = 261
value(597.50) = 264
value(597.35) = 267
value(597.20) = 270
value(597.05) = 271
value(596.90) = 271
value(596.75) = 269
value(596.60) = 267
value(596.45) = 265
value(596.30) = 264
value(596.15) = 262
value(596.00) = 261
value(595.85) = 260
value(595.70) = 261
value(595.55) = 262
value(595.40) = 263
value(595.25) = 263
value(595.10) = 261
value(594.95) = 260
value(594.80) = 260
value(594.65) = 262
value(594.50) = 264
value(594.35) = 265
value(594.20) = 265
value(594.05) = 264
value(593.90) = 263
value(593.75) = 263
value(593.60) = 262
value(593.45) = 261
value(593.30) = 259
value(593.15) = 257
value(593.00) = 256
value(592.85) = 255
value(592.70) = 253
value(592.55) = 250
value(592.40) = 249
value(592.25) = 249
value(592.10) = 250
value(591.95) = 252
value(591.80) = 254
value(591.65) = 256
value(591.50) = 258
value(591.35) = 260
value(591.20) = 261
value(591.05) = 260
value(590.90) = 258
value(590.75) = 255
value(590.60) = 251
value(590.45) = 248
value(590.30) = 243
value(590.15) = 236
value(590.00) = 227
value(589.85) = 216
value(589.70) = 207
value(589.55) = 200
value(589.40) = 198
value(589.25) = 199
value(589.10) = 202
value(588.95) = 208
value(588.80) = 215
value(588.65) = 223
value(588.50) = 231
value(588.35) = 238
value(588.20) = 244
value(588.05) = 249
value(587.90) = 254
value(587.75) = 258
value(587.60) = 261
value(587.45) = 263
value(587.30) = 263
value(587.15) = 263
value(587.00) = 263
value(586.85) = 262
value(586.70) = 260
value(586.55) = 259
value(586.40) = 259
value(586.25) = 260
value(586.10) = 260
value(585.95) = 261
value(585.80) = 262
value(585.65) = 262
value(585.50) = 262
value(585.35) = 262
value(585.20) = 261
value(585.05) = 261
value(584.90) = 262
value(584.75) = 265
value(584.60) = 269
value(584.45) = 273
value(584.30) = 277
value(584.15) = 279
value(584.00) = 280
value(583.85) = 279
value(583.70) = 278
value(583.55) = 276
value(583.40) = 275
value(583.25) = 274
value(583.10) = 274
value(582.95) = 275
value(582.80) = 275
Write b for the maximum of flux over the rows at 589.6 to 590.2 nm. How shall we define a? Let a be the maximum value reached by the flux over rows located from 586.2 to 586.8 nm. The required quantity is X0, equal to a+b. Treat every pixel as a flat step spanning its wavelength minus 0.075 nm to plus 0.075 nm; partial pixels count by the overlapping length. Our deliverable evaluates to 496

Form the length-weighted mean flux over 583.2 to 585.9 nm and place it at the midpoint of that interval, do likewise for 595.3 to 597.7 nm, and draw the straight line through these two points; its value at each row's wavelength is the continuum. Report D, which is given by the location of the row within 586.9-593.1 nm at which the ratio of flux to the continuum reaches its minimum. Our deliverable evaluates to 589.40 nm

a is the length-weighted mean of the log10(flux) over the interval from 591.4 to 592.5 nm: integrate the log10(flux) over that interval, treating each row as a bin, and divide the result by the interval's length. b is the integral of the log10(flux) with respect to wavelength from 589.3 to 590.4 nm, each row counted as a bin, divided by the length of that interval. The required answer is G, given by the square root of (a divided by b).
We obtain 1.014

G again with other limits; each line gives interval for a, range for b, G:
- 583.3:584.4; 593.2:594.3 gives 1.005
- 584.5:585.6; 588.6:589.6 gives 1.023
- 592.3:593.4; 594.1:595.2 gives 0.997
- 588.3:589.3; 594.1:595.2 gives 0.982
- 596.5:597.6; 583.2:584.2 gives 0.997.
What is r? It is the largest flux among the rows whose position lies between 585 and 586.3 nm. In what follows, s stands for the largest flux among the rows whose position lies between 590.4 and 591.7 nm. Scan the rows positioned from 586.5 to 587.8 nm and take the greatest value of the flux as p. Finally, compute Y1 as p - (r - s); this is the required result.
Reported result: 262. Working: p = 263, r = 262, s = 261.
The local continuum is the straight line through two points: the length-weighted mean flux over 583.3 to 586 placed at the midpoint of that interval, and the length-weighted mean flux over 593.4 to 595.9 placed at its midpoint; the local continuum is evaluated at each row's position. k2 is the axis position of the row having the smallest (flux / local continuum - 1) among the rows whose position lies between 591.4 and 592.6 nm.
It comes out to 592.25 nm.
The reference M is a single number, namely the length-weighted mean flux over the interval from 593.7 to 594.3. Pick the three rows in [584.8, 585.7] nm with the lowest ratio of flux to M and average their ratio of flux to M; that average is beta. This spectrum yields 0.99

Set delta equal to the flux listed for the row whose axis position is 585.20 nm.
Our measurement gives 261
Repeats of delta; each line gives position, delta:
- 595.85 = 260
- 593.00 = 256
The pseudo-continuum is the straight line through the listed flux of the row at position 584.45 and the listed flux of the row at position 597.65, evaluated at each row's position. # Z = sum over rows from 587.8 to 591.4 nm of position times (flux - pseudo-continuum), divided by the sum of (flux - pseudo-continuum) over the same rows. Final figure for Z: 589.35 nm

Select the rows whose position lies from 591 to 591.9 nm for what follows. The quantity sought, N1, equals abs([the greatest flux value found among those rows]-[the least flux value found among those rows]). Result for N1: 7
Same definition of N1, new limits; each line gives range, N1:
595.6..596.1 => 1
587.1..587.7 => 2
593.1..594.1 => 7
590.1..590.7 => 15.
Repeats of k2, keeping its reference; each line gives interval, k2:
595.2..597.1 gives 595.85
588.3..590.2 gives 589.40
